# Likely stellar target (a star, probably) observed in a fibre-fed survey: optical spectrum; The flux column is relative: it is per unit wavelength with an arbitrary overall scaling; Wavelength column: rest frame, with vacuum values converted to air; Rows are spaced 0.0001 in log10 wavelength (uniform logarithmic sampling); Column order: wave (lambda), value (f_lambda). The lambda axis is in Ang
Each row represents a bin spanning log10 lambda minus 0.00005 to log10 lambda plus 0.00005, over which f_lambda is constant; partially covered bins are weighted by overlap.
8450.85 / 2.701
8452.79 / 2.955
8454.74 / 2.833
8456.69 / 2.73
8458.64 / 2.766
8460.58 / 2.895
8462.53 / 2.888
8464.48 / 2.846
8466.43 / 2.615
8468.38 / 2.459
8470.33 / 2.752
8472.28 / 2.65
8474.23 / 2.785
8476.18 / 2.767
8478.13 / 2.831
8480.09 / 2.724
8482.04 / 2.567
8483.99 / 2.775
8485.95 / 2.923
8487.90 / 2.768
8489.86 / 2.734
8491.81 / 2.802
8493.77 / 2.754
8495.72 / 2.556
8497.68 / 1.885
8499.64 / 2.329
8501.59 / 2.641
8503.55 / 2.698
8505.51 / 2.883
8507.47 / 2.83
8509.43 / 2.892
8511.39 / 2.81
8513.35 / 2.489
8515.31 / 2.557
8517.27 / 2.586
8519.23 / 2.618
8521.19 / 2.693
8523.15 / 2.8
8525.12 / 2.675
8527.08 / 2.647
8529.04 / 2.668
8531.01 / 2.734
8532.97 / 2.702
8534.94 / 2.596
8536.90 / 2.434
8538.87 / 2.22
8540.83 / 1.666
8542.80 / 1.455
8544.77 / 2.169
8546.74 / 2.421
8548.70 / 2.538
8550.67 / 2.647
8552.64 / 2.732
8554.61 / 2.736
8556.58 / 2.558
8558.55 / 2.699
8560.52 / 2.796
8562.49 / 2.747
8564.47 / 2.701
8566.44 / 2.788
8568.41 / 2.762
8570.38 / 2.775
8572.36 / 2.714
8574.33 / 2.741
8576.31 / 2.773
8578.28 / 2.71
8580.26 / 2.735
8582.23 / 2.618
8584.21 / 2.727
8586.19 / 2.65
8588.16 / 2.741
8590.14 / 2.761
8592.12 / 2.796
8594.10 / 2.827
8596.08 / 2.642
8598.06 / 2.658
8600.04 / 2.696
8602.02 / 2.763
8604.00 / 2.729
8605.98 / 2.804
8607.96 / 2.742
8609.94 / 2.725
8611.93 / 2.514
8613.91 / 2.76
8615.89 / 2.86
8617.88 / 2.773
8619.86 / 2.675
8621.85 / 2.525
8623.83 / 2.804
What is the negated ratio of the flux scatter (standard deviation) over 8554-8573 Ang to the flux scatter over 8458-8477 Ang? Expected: -0.51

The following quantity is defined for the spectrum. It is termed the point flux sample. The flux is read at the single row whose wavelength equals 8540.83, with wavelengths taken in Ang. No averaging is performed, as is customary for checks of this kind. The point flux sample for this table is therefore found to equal 1.666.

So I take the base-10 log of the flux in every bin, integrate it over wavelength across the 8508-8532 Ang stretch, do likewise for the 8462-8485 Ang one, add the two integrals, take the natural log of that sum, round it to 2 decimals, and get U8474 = 3.01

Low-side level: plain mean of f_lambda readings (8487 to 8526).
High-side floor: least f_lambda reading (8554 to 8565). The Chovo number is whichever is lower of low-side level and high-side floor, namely 2.56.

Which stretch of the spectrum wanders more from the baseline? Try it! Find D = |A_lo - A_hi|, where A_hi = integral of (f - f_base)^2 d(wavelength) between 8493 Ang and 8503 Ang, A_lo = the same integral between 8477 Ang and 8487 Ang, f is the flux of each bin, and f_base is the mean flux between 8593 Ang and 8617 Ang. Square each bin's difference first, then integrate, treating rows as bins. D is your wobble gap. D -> 1.6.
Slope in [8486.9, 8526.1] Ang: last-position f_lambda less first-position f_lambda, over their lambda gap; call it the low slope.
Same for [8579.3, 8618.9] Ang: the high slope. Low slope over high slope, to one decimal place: -2.5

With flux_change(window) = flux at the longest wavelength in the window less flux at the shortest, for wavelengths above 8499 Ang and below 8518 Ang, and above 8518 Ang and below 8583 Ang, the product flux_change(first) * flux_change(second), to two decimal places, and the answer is 0.00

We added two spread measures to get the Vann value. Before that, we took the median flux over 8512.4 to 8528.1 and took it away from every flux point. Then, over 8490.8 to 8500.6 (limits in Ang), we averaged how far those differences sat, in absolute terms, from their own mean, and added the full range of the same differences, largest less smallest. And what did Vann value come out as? 1.2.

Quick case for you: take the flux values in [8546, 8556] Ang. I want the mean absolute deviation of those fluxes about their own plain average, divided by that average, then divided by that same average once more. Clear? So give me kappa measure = 0.0158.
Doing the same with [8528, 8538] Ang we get 0.0130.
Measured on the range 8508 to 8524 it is 0.0164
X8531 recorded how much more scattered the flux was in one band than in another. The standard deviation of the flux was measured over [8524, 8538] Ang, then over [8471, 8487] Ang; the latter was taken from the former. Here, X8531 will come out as -0.01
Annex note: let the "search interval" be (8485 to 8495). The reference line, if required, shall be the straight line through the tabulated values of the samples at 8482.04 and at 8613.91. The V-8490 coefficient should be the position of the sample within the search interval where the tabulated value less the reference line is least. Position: 8489.86 Ang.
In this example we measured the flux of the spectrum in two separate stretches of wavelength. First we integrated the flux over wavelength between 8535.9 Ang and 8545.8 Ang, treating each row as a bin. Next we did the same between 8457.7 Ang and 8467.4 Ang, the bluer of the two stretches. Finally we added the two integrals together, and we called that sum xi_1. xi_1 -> 46.9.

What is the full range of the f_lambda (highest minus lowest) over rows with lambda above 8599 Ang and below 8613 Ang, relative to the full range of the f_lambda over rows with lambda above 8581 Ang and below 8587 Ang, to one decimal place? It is 2.7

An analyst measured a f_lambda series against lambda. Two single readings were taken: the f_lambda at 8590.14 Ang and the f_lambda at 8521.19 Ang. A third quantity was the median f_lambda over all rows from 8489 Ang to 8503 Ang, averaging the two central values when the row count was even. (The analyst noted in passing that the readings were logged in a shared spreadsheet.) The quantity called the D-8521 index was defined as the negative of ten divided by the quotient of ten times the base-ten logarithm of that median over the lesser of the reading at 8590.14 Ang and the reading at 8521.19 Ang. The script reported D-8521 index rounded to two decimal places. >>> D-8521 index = -6.39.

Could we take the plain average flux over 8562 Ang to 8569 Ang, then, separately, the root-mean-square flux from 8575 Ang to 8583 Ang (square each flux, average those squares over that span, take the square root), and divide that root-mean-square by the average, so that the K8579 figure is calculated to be 0.99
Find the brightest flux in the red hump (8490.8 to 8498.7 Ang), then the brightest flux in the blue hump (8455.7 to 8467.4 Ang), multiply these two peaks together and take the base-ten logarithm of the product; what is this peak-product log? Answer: 0.909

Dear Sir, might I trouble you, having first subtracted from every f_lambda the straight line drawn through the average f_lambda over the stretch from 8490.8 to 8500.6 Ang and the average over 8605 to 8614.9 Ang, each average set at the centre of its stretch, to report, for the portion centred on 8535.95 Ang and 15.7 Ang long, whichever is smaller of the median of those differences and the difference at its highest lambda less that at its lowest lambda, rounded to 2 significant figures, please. -1.2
